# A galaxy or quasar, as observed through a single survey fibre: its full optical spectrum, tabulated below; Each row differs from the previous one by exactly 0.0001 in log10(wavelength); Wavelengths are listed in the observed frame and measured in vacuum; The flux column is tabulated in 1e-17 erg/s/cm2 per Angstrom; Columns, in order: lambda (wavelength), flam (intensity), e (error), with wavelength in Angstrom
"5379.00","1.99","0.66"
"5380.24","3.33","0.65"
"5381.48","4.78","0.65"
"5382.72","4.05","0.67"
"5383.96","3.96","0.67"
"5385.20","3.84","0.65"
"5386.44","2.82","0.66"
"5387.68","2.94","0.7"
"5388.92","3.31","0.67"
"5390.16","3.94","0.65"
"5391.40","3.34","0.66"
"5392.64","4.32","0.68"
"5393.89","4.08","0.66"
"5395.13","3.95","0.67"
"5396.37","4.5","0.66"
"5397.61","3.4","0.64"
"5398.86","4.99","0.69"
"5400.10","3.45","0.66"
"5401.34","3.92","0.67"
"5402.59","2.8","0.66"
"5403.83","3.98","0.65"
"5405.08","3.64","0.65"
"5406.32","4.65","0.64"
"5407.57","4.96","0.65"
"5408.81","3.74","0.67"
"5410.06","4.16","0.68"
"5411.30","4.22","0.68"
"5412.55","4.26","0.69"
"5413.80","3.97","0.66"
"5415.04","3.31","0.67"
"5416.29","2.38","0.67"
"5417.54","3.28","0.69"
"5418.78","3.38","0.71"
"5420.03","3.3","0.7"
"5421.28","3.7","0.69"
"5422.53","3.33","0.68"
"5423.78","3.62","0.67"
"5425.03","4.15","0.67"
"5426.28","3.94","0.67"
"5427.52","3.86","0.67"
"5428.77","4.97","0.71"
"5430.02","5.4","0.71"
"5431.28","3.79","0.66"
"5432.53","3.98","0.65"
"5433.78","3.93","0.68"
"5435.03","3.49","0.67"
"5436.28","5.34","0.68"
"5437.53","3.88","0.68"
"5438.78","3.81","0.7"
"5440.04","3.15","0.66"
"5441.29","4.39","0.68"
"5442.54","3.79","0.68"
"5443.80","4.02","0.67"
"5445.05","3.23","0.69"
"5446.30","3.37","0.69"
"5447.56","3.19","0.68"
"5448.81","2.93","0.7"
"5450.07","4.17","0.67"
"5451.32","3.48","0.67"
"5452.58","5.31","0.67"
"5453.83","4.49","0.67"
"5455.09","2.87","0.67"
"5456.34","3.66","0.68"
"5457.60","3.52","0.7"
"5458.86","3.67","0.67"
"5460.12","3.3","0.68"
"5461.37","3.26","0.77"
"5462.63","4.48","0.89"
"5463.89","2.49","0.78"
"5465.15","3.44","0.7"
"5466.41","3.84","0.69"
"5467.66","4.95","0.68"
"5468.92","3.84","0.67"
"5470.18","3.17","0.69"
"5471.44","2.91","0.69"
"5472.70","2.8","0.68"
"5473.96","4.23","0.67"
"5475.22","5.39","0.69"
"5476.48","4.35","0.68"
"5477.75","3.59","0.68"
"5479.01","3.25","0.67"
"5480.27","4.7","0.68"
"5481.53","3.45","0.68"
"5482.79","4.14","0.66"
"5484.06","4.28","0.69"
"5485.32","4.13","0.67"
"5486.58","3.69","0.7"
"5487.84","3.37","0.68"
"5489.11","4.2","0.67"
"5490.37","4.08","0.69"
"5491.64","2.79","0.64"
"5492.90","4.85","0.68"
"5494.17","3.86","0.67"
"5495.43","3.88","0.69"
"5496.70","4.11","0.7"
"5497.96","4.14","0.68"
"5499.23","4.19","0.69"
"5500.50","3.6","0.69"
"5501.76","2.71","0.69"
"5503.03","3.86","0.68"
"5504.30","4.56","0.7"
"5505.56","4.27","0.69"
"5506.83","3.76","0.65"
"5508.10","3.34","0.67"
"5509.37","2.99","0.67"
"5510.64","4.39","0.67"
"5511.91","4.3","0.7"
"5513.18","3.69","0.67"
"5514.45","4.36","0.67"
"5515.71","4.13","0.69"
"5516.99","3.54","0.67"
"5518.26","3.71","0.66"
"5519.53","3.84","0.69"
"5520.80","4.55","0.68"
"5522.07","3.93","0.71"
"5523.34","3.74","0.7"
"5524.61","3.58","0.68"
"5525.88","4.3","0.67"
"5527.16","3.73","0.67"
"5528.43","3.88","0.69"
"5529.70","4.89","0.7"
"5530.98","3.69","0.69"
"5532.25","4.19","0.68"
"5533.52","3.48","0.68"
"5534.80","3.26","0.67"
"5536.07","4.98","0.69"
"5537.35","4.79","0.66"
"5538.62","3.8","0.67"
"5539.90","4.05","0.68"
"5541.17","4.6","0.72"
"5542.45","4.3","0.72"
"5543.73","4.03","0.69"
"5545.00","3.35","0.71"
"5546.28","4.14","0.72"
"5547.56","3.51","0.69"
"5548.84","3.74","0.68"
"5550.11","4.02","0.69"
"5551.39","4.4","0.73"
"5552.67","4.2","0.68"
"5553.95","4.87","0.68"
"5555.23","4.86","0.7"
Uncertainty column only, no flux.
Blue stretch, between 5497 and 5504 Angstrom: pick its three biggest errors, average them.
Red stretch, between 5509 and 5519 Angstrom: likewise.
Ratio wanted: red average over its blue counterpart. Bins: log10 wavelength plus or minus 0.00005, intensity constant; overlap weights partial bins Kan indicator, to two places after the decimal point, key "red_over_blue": 1.00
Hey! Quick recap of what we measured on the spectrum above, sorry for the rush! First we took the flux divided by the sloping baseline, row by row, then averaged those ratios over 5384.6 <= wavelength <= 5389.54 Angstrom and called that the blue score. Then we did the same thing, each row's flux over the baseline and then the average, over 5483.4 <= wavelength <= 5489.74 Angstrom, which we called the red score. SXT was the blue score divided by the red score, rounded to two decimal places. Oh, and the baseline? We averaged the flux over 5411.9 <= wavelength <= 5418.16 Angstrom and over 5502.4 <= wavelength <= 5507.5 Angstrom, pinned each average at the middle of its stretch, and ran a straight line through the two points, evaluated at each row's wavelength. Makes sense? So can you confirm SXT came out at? 1.01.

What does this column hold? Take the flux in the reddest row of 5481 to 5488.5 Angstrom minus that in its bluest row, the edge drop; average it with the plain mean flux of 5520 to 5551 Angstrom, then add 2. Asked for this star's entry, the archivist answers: 3.97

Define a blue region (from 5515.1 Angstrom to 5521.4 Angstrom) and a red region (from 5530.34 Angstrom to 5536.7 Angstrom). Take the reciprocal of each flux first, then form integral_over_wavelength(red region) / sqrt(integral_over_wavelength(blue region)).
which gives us 1.31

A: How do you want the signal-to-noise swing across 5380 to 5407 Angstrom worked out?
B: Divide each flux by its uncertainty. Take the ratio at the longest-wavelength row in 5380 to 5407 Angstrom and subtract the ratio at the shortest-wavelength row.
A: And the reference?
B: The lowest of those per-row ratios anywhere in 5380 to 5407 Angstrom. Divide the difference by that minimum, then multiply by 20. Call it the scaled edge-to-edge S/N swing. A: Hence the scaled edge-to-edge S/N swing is 10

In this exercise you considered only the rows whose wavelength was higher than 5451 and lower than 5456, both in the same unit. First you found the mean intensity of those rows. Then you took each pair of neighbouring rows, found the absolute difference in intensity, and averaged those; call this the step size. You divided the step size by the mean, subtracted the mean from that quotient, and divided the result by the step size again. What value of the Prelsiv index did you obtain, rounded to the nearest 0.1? -2.6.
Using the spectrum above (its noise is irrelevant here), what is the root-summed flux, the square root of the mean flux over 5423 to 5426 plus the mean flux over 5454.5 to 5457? 2.67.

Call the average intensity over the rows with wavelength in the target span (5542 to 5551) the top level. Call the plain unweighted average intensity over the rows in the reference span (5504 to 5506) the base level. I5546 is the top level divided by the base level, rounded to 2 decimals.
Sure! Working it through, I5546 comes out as 0.88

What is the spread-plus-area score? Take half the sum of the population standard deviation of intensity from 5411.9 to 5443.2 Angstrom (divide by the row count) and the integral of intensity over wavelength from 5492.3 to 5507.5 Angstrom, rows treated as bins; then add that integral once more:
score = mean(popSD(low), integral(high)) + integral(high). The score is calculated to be 91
